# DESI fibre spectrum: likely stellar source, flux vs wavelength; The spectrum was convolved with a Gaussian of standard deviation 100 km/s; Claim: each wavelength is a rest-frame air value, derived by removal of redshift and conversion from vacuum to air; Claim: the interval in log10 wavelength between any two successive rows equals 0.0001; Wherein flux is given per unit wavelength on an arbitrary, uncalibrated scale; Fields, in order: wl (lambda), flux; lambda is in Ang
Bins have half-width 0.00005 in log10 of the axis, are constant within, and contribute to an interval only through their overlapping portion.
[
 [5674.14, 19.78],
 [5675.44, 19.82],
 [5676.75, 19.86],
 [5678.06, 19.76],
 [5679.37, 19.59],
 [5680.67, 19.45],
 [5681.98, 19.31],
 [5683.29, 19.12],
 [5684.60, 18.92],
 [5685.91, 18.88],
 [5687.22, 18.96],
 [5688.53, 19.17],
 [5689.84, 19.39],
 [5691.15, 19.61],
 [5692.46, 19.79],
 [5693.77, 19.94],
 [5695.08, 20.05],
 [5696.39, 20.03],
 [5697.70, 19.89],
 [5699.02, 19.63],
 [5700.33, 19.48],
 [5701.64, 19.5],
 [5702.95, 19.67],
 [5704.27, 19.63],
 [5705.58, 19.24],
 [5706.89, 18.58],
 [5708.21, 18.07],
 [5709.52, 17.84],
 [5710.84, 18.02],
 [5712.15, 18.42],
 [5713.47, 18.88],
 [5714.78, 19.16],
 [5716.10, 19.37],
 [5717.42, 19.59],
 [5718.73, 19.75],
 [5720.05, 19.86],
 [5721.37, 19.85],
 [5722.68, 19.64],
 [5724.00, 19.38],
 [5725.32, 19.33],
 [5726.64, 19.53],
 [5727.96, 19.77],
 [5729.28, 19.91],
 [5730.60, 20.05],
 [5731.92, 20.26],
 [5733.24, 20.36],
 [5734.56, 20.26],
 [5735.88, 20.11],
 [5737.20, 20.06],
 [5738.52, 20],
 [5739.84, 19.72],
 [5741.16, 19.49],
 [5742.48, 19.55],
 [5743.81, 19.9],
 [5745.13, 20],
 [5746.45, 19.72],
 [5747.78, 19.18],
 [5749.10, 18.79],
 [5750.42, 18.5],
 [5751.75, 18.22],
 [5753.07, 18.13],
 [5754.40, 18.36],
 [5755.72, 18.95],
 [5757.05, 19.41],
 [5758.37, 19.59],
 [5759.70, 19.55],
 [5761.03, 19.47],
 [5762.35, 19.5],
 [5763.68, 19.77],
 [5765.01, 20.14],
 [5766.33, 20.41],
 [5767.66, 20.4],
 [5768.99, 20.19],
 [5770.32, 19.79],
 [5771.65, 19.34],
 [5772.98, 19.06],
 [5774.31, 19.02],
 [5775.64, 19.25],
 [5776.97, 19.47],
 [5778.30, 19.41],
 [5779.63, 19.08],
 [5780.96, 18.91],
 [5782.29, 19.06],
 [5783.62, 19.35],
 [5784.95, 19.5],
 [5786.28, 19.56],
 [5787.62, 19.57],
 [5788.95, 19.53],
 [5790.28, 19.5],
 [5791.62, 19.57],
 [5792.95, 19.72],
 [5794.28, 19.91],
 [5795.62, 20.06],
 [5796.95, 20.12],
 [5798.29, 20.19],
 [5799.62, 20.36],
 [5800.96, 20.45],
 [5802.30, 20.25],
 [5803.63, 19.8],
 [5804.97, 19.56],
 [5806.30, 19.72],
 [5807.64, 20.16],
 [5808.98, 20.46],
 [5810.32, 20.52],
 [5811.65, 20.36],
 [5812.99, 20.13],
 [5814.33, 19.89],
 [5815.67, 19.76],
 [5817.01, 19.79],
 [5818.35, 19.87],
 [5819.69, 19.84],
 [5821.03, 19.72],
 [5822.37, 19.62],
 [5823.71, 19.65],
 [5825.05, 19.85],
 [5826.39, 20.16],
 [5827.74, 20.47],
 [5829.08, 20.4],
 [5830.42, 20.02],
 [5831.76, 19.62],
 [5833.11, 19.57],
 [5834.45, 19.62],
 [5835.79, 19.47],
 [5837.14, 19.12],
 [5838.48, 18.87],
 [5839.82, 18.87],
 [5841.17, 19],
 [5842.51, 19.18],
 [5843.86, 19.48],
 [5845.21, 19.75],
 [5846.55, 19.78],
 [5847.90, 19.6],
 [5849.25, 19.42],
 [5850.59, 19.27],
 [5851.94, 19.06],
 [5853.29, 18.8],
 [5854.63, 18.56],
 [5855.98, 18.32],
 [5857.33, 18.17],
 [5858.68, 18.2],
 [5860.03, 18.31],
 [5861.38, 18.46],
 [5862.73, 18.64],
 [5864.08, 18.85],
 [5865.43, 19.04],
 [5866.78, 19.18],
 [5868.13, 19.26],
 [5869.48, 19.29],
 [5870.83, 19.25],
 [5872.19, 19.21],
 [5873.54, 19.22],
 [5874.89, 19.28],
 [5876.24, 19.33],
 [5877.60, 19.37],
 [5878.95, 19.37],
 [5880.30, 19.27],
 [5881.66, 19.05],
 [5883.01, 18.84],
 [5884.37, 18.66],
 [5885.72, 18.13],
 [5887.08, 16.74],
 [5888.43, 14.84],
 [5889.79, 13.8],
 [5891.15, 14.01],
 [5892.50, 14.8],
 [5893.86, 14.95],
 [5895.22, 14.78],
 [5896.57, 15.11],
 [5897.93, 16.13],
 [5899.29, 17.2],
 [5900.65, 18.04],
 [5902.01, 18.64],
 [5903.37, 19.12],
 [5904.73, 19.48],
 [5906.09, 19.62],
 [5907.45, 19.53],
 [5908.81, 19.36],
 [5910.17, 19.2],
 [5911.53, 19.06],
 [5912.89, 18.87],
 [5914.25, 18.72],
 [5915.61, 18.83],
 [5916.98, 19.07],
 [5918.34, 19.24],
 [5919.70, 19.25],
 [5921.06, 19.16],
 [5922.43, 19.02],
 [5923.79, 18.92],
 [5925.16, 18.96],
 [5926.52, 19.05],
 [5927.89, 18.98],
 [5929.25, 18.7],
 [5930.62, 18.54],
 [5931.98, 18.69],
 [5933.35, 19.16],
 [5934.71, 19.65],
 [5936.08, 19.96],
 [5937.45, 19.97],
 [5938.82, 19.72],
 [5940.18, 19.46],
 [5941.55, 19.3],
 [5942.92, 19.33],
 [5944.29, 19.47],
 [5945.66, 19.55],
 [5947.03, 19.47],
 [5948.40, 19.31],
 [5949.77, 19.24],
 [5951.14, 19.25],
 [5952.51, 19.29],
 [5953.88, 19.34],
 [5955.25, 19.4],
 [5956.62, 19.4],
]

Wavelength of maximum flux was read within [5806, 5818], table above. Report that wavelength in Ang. 5810.32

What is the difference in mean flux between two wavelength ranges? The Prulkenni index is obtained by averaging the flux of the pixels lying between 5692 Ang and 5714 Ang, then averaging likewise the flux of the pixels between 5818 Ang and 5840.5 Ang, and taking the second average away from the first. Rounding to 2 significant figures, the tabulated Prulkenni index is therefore -0.48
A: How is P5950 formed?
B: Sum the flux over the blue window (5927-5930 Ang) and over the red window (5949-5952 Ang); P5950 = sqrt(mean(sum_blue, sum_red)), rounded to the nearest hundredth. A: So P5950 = 6.17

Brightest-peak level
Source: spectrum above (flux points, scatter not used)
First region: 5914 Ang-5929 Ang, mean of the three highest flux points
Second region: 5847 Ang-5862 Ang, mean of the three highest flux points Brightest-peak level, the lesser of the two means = 19.22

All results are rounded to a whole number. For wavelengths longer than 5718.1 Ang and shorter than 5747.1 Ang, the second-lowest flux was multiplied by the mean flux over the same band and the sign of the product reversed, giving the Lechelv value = -385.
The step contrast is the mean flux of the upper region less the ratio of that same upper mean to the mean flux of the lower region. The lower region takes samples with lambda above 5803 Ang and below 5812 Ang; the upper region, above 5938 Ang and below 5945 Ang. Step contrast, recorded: 18.5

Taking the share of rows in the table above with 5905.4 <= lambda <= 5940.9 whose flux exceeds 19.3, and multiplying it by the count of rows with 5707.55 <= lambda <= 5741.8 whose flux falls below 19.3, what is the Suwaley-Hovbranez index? 1.8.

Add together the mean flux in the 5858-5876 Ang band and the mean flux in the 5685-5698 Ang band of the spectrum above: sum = 38.5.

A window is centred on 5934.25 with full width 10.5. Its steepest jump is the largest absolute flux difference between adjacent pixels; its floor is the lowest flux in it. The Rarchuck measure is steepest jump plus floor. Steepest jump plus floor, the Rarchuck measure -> 19.0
